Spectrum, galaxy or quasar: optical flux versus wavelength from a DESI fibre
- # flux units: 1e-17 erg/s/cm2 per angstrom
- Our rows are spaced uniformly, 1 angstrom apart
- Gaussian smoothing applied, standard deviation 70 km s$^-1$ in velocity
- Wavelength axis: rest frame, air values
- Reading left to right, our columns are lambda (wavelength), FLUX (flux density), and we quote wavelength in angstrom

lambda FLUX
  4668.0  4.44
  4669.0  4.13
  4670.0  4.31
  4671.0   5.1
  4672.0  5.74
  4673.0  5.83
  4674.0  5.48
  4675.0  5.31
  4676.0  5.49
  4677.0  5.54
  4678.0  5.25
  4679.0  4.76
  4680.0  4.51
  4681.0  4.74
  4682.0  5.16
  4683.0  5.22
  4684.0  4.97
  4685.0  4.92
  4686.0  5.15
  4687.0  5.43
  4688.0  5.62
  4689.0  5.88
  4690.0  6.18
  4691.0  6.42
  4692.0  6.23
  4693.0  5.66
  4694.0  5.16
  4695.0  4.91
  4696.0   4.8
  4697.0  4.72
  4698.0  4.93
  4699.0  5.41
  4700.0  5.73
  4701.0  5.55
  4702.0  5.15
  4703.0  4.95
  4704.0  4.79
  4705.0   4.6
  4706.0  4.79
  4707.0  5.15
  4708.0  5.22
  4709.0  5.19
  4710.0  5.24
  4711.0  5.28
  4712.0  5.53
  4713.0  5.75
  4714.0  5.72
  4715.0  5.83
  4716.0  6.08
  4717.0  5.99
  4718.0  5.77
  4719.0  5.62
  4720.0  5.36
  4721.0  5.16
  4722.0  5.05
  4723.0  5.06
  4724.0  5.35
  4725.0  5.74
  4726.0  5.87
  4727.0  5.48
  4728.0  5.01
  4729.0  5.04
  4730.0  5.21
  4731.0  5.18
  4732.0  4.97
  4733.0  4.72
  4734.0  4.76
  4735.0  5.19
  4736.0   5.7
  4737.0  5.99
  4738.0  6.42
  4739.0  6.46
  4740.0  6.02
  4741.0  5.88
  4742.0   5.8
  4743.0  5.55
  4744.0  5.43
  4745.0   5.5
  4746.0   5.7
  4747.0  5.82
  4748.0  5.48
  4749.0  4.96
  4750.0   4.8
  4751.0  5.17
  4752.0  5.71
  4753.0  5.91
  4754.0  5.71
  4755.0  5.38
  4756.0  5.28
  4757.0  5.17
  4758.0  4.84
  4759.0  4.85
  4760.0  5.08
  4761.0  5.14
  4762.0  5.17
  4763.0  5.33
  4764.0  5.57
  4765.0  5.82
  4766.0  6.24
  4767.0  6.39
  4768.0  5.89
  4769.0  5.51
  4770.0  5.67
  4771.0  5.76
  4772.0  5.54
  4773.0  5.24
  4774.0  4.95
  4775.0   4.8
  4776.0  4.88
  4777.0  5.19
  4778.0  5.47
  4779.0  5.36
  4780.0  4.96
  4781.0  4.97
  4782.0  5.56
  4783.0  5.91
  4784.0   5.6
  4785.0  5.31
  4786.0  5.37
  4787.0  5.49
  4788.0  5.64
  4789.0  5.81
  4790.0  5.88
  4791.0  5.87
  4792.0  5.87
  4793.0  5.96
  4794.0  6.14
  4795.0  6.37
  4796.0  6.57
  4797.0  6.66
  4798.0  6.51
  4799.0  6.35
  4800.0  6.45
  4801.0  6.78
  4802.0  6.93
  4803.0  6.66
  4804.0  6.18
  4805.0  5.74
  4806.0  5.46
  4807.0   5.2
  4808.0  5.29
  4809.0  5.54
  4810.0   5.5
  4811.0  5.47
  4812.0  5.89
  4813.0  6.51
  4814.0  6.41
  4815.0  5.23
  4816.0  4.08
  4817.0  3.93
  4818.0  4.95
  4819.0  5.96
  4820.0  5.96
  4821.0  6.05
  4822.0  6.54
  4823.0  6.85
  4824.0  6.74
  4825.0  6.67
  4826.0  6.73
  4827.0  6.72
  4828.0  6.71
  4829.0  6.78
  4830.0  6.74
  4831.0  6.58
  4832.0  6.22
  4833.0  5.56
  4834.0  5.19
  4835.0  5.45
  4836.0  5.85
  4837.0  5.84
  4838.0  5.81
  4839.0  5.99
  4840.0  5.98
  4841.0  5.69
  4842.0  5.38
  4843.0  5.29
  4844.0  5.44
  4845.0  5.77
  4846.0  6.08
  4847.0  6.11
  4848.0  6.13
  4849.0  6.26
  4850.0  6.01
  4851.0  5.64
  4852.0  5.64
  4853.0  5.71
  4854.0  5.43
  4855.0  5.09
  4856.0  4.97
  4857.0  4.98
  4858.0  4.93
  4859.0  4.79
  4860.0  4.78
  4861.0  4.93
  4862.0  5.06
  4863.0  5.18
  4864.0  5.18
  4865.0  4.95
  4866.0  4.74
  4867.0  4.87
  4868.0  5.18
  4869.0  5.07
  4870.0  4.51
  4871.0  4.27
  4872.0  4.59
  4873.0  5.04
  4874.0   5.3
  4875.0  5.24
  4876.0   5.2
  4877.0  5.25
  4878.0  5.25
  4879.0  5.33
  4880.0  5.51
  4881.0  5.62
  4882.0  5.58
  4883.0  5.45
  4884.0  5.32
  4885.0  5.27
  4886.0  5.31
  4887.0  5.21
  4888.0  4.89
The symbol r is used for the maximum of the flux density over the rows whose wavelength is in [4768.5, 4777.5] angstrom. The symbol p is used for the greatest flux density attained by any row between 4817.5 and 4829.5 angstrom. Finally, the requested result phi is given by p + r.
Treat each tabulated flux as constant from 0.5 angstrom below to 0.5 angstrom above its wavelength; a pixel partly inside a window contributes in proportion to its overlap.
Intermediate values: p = 6.85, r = 5.76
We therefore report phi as 12.6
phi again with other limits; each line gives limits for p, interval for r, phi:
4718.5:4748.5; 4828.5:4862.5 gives 13.2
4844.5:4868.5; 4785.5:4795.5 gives 12.6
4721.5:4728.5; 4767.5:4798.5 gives 12.5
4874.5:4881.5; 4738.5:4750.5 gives 12.1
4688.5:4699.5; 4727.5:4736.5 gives 12.1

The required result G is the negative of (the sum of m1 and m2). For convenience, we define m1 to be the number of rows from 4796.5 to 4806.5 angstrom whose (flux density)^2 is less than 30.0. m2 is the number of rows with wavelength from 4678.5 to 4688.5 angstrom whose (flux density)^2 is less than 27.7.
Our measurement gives -9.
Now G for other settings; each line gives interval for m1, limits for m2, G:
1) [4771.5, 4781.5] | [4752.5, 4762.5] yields -15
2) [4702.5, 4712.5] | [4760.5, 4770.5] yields -11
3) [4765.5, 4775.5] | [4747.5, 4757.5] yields -7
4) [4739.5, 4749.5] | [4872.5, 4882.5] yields -7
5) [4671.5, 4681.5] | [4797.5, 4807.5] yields -6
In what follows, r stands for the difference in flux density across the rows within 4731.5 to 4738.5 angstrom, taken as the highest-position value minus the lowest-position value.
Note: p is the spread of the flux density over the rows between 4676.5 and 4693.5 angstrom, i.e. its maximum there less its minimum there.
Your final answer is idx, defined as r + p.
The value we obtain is 3.36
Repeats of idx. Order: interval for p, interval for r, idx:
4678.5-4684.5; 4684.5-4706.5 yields 0.58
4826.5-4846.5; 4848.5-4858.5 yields 0.26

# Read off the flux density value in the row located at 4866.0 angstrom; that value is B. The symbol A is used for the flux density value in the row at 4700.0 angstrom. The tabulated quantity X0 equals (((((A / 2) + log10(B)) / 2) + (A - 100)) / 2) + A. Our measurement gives -40.5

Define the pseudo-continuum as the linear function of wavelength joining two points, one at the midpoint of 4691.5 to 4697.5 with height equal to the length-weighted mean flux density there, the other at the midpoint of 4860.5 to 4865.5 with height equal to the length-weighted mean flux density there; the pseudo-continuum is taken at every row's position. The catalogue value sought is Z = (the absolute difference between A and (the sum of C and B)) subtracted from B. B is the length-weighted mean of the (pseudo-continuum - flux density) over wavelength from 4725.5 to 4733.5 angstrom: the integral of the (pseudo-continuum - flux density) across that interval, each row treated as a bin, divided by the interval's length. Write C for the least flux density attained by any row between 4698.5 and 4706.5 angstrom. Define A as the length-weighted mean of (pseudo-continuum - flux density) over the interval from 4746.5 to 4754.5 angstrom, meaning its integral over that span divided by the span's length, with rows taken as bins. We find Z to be -4.86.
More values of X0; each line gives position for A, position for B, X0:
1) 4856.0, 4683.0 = -41.7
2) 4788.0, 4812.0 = -40.6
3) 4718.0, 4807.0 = -40.4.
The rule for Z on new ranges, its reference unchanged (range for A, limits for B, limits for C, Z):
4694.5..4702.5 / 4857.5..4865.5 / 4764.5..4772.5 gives -5.42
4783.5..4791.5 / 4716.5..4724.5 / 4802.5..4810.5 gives -5.68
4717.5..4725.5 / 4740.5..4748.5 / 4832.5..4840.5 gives -5.36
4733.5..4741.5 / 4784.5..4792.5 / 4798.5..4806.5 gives -6.06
